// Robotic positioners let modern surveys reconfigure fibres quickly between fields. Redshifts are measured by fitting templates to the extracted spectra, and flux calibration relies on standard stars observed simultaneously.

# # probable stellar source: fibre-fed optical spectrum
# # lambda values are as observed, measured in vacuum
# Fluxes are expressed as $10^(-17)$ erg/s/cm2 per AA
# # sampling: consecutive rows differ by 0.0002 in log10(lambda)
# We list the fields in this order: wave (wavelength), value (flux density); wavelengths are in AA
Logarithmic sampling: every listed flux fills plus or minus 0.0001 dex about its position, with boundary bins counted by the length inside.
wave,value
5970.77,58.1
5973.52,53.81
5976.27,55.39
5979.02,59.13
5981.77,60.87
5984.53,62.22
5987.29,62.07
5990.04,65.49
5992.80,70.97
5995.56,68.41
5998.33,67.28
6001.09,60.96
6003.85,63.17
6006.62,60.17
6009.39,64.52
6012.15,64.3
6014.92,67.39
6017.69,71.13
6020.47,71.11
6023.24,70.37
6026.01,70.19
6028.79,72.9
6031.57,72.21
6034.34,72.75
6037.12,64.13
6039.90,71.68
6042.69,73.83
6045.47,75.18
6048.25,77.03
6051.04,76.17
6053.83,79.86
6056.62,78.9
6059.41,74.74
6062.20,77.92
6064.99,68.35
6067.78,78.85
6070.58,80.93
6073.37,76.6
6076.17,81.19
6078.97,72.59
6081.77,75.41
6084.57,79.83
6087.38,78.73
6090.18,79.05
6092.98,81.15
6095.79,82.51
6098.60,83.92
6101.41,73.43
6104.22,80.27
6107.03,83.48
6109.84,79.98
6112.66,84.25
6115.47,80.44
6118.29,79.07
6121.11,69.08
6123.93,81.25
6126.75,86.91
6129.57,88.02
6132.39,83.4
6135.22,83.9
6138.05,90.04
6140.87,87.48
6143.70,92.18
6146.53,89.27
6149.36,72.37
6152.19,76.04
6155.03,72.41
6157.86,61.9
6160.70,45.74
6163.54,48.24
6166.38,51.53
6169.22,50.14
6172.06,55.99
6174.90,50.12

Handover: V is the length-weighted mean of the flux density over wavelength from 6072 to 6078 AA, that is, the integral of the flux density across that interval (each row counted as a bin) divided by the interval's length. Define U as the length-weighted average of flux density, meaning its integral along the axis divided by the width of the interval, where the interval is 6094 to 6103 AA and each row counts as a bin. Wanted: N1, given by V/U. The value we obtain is 0.98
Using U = 80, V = 78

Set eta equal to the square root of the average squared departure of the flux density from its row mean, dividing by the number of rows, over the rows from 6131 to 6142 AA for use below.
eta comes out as 2.7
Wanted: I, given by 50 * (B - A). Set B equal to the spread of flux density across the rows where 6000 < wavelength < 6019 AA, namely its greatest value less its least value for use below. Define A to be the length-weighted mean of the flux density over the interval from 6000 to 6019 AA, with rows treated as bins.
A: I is -2680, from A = 65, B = 11.0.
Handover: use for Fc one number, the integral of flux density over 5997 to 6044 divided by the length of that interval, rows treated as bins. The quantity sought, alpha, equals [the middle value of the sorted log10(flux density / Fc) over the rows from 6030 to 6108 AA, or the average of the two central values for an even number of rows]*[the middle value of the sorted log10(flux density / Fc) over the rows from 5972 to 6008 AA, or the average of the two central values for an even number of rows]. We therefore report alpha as -0.0023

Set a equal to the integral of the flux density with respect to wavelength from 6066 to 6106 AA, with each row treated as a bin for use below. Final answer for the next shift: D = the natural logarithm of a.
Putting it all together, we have 8.06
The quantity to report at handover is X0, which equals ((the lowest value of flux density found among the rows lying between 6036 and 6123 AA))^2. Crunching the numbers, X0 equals 4113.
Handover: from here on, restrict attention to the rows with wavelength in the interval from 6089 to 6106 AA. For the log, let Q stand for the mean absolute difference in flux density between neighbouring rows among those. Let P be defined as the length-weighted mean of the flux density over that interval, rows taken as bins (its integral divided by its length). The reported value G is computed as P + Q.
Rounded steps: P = 80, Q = 4.4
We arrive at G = 85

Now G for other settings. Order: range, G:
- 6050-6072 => 82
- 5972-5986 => 60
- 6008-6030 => 70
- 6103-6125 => 85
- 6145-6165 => 76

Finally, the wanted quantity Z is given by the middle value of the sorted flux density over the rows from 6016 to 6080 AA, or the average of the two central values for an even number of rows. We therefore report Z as 74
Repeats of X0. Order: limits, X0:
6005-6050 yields 3620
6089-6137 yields 4772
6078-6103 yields 5269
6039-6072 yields 4672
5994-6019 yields 3620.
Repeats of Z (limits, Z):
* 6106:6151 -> 84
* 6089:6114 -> 81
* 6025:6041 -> 72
